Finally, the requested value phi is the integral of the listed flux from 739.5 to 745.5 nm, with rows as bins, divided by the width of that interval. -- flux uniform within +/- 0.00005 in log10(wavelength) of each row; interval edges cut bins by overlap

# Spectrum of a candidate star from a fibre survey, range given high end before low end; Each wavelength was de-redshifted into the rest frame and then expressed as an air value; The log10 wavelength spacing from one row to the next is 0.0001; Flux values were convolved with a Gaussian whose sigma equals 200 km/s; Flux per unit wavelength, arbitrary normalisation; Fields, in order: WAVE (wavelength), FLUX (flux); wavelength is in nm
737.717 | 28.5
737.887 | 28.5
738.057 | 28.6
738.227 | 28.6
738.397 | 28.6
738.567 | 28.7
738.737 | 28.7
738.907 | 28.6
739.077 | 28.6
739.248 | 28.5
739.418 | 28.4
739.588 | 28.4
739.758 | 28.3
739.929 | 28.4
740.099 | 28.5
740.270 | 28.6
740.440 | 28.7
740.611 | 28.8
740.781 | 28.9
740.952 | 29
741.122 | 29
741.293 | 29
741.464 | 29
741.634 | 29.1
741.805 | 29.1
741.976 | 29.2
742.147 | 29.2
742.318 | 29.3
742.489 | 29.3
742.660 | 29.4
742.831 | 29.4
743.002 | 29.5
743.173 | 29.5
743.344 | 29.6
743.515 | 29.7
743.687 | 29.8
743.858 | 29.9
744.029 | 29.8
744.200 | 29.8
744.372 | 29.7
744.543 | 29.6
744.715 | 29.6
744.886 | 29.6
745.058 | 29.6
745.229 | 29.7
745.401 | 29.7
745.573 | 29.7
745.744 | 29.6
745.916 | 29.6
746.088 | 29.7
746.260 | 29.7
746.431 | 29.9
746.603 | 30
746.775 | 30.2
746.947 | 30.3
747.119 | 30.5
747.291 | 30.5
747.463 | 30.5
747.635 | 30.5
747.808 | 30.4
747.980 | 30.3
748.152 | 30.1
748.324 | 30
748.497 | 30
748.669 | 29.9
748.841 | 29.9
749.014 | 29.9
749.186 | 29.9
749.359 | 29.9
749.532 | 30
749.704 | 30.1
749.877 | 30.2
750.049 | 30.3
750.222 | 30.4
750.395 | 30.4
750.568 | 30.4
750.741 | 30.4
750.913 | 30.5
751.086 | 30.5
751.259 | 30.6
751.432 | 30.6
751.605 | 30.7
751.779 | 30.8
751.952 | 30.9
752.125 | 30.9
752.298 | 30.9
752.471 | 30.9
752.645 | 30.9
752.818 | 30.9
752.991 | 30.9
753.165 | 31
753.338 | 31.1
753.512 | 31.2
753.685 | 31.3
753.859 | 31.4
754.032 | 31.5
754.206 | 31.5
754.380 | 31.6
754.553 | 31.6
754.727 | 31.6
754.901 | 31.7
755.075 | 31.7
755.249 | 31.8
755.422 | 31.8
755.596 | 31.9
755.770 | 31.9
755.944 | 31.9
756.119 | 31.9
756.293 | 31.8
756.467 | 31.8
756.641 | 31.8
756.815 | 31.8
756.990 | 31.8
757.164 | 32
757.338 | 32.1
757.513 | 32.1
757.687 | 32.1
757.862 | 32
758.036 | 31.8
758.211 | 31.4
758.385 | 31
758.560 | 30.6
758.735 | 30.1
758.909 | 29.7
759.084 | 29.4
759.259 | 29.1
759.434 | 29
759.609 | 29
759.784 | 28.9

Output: 29.2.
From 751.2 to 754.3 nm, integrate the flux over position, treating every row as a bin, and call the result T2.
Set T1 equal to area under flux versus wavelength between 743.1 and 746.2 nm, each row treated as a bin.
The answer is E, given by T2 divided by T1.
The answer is 1.04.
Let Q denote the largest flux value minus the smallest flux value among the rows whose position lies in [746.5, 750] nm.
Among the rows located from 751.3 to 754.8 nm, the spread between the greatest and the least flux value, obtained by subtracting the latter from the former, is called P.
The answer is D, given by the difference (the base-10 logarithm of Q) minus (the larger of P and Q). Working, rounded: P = 1.00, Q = 0.60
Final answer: -1.2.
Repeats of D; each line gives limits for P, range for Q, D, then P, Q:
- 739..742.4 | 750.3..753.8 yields -1.0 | 1.00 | 0.90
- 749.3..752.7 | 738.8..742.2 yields -1.0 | 1.00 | 0.90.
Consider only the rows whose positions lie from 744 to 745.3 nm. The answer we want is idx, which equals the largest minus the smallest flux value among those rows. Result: 0.2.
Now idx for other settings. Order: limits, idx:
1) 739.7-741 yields 0.7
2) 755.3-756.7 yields 0.1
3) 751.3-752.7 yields 0.3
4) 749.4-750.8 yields 0.4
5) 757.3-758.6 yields 1.5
